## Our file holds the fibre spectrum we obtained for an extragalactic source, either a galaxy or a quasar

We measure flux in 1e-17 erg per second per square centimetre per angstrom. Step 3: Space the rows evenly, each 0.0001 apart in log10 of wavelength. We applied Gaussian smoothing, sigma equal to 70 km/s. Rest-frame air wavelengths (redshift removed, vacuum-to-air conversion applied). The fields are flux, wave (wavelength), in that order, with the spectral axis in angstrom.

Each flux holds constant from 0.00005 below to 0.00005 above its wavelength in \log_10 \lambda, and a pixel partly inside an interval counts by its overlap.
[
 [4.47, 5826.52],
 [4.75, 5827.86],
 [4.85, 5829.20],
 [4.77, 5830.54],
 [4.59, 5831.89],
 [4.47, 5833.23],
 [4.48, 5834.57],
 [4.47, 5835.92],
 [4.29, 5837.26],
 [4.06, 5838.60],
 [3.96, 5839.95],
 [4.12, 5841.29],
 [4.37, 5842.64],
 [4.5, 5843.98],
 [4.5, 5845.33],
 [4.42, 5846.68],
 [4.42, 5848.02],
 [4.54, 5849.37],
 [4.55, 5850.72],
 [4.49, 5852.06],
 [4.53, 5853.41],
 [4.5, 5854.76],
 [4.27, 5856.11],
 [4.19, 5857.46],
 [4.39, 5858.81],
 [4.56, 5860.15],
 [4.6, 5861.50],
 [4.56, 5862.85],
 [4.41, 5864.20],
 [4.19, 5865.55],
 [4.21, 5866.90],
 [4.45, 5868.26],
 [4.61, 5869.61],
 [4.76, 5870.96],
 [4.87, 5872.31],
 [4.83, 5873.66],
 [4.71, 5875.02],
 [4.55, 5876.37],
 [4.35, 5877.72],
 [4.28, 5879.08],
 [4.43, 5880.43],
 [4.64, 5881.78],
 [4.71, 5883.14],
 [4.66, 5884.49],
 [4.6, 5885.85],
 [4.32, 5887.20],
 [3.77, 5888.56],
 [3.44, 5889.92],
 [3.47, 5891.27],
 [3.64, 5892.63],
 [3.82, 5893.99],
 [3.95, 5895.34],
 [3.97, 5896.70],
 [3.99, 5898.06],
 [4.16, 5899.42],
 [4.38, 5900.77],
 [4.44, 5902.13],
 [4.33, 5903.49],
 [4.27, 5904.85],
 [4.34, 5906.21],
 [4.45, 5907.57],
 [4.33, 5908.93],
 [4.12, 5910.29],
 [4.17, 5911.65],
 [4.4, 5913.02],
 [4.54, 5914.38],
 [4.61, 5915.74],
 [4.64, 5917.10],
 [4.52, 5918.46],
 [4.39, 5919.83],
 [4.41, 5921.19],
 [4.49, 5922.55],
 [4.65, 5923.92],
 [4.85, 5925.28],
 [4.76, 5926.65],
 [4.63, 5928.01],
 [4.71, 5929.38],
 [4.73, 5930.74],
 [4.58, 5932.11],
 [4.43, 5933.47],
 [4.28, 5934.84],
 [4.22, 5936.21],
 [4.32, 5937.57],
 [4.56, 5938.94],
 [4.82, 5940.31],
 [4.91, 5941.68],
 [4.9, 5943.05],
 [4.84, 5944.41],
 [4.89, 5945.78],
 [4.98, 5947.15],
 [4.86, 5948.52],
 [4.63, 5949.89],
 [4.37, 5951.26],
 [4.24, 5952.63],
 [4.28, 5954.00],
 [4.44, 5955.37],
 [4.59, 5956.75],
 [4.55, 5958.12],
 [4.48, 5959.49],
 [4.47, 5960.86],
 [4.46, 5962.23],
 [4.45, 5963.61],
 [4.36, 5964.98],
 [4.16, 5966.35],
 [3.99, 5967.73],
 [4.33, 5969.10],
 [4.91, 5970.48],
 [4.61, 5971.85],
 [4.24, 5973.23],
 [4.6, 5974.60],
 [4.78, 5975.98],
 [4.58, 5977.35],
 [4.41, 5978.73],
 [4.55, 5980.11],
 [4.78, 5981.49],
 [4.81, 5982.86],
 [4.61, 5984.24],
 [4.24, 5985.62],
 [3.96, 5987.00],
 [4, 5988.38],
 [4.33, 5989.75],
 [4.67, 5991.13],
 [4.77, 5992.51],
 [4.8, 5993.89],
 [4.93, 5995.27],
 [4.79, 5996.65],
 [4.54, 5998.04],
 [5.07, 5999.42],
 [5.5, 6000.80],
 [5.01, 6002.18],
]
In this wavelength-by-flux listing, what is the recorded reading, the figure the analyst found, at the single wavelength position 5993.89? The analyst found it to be 4.8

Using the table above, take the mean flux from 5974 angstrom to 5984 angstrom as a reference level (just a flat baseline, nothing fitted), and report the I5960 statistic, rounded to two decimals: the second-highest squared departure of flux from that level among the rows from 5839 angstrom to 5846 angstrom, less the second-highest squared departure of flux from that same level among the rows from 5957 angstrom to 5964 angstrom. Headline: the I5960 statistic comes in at 0.24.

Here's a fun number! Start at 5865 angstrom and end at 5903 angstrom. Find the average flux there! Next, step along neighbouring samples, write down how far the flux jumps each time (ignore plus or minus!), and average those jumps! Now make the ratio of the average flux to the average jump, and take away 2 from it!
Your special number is 27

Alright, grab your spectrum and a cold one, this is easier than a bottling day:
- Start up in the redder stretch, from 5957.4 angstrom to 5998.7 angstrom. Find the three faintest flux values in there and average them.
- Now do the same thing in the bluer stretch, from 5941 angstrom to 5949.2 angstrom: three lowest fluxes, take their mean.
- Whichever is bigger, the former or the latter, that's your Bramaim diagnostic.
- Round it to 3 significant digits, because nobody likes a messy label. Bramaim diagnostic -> 4.86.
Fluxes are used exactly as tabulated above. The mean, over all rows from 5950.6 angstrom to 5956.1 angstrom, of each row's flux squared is 18.8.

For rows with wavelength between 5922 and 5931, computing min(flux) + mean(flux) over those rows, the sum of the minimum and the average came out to 9.2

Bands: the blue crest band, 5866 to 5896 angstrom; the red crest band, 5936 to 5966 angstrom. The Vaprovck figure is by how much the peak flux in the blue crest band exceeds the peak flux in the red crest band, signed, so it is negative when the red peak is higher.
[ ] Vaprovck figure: -0.11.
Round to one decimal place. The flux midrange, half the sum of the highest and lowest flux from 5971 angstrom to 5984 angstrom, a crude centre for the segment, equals 4.5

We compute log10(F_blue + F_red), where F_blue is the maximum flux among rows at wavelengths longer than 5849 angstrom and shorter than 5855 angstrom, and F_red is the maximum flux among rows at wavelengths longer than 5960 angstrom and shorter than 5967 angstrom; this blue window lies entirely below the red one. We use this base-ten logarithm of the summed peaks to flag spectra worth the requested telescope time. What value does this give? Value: 0.955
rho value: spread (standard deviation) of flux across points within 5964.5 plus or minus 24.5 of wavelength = 0.28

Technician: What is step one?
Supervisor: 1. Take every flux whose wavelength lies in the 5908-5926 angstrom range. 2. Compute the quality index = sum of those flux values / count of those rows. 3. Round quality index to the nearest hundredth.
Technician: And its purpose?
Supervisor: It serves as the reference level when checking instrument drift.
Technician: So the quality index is 4.47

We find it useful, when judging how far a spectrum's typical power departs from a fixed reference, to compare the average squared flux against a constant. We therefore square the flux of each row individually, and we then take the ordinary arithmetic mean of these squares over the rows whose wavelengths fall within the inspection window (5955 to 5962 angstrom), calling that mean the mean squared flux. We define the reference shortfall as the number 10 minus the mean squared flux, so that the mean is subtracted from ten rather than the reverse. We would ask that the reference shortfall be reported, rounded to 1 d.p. -10.3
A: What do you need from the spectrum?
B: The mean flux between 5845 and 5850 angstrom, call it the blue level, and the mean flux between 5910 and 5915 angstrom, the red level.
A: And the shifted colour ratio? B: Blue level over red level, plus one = 2.04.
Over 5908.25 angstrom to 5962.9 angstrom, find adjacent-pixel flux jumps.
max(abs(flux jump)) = 0.26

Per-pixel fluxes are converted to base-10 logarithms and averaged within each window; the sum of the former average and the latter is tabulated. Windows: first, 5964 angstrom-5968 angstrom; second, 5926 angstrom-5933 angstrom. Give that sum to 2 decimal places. 1.29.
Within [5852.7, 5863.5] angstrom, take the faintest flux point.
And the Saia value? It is 4.19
